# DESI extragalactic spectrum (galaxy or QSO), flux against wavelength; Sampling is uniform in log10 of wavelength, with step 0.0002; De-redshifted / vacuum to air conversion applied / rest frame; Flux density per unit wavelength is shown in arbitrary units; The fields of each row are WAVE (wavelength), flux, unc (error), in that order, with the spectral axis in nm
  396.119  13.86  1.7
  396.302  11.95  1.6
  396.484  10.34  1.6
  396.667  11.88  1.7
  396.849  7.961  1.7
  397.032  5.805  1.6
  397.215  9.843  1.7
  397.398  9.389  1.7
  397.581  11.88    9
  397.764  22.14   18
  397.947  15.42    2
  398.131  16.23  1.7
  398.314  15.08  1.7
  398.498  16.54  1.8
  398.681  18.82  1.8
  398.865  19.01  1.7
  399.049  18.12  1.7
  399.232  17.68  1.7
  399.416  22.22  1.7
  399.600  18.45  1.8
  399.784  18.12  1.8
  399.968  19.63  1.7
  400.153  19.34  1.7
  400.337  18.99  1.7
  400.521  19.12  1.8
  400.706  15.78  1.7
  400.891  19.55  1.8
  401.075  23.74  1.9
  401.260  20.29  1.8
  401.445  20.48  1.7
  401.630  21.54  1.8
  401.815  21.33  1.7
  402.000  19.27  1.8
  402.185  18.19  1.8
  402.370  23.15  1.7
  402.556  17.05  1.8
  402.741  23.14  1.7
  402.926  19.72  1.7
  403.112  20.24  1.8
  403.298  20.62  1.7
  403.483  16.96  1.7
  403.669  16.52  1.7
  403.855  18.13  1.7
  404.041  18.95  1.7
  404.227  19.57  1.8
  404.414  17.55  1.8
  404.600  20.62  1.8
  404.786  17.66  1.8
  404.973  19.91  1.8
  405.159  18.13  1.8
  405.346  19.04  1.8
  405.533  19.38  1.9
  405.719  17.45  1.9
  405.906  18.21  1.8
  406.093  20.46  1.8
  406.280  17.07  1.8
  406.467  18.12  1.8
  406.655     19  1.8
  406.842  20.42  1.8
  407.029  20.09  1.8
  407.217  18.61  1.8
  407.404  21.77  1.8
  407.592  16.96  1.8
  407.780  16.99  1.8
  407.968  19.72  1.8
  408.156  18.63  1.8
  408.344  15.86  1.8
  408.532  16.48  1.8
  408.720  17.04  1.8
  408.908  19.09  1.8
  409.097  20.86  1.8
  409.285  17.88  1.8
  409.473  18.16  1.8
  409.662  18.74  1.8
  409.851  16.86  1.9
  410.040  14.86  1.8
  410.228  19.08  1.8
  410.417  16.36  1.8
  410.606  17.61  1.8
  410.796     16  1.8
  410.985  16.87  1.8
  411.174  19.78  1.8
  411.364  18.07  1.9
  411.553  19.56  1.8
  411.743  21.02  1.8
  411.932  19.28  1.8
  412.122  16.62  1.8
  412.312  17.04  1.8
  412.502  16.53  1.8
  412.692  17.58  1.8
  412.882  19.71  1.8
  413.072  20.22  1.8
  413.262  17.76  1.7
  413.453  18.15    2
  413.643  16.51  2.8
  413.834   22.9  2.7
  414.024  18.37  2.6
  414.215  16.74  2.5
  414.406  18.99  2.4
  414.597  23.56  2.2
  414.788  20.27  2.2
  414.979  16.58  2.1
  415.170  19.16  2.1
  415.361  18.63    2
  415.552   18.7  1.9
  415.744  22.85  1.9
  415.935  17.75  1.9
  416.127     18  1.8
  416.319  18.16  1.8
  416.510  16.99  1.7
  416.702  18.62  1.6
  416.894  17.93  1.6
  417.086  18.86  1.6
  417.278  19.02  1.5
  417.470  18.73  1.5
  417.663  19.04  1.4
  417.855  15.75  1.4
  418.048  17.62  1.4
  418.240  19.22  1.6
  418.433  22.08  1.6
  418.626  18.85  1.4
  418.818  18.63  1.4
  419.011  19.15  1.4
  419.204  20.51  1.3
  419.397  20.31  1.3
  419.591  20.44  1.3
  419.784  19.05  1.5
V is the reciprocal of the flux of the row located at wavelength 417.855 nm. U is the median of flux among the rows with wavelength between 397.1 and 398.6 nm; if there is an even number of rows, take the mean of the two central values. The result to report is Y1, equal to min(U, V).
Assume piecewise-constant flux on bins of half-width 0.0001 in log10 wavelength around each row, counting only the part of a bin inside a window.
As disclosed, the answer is 0.063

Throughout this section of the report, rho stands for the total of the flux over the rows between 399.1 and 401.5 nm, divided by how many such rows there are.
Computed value 19.5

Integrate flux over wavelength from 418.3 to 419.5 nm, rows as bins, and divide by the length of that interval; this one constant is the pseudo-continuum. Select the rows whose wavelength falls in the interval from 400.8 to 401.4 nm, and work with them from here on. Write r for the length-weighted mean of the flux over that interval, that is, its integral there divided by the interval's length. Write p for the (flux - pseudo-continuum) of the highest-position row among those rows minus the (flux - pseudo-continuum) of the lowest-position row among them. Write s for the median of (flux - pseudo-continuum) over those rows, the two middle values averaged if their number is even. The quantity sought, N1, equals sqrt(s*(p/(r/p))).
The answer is 0.10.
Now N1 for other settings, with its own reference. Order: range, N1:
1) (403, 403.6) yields 0.44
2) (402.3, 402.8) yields 0.00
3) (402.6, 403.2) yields 0.38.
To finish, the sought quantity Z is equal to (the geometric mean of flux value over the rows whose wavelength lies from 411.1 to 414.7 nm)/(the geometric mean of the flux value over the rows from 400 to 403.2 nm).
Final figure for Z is 0.94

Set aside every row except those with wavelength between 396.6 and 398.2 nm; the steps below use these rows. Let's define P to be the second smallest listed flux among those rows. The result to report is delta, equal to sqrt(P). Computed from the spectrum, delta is 2.82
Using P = 7.961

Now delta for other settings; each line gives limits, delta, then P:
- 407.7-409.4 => 4.06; 16.48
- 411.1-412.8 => 4.08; 16.62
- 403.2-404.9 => 4.12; 16.96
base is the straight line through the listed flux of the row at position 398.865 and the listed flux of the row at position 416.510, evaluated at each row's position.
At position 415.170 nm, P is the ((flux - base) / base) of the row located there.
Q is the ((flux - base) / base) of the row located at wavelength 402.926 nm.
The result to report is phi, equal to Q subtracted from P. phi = 0.05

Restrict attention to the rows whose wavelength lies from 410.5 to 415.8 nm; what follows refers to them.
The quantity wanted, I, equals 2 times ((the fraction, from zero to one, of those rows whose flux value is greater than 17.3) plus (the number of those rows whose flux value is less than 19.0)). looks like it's 35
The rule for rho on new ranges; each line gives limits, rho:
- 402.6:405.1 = 19.2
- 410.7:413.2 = 18.3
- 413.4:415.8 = 19.3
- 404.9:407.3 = 18.9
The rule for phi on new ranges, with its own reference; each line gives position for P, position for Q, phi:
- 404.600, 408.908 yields 0.05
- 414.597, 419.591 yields 0.14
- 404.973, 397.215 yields 0.57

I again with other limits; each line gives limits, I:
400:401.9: 6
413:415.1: 15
